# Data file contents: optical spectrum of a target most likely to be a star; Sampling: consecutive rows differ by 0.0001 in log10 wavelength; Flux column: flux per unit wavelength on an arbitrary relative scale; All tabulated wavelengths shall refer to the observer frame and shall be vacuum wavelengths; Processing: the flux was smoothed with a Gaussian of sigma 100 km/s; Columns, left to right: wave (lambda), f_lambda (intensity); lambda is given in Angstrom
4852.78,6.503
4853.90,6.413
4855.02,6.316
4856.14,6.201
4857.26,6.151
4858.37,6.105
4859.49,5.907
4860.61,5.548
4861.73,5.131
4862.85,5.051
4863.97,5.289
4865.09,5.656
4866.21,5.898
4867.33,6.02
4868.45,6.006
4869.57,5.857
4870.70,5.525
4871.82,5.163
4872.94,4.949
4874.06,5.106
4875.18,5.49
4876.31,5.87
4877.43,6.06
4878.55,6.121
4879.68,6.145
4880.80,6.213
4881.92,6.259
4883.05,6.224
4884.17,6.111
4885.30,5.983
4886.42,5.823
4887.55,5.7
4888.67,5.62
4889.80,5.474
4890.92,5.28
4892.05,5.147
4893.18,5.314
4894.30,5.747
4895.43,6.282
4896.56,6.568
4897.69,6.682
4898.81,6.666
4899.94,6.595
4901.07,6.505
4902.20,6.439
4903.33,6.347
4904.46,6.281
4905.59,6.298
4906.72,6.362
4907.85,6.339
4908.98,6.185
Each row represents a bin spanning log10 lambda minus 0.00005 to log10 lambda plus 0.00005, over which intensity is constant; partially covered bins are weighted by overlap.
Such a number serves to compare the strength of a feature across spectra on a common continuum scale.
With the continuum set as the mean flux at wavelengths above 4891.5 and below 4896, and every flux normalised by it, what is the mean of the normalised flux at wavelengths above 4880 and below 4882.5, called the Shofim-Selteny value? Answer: 1.11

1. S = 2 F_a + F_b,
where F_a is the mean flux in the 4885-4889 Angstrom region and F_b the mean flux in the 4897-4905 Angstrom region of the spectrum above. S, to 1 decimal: 18.1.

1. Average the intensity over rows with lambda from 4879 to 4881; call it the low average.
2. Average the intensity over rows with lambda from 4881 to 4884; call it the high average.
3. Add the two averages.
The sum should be 12.4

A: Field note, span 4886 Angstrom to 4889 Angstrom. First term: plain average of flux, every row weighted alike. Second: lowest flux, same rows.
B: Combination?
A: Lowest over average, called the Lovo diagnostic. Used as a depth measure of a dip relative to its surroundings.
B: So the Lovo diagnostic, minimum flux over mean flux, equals 0.983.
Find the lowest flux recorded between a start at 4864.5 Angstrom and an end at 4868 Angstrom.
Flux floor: 5.656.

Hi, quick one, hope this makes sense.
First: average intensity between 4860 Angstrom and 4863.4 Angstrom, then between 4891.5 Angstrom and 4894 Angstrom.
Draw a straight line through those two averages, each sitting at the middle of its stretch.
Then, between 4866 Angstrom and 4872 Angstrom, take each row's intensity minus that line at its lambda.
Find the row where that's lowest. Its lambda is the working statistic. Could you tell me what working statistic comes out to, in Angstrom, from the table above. 4871.82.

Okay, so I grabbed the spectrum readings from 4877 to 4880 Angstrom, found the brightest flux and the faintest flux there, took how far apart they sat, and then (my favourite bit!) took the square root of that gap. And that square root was 0.29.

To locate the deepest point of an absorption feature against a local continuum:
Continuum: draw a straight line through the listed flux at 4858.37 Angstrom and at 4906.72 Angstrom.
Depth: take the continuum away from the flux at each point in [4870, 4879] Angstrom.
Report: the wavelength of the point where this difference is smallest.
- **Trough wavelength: 4872.94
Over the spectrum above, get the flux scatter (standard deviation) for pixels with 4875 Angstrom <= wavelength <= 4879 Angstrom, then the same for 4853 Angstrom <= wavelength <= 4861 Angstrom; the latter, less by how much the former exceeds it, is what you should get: 0.29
